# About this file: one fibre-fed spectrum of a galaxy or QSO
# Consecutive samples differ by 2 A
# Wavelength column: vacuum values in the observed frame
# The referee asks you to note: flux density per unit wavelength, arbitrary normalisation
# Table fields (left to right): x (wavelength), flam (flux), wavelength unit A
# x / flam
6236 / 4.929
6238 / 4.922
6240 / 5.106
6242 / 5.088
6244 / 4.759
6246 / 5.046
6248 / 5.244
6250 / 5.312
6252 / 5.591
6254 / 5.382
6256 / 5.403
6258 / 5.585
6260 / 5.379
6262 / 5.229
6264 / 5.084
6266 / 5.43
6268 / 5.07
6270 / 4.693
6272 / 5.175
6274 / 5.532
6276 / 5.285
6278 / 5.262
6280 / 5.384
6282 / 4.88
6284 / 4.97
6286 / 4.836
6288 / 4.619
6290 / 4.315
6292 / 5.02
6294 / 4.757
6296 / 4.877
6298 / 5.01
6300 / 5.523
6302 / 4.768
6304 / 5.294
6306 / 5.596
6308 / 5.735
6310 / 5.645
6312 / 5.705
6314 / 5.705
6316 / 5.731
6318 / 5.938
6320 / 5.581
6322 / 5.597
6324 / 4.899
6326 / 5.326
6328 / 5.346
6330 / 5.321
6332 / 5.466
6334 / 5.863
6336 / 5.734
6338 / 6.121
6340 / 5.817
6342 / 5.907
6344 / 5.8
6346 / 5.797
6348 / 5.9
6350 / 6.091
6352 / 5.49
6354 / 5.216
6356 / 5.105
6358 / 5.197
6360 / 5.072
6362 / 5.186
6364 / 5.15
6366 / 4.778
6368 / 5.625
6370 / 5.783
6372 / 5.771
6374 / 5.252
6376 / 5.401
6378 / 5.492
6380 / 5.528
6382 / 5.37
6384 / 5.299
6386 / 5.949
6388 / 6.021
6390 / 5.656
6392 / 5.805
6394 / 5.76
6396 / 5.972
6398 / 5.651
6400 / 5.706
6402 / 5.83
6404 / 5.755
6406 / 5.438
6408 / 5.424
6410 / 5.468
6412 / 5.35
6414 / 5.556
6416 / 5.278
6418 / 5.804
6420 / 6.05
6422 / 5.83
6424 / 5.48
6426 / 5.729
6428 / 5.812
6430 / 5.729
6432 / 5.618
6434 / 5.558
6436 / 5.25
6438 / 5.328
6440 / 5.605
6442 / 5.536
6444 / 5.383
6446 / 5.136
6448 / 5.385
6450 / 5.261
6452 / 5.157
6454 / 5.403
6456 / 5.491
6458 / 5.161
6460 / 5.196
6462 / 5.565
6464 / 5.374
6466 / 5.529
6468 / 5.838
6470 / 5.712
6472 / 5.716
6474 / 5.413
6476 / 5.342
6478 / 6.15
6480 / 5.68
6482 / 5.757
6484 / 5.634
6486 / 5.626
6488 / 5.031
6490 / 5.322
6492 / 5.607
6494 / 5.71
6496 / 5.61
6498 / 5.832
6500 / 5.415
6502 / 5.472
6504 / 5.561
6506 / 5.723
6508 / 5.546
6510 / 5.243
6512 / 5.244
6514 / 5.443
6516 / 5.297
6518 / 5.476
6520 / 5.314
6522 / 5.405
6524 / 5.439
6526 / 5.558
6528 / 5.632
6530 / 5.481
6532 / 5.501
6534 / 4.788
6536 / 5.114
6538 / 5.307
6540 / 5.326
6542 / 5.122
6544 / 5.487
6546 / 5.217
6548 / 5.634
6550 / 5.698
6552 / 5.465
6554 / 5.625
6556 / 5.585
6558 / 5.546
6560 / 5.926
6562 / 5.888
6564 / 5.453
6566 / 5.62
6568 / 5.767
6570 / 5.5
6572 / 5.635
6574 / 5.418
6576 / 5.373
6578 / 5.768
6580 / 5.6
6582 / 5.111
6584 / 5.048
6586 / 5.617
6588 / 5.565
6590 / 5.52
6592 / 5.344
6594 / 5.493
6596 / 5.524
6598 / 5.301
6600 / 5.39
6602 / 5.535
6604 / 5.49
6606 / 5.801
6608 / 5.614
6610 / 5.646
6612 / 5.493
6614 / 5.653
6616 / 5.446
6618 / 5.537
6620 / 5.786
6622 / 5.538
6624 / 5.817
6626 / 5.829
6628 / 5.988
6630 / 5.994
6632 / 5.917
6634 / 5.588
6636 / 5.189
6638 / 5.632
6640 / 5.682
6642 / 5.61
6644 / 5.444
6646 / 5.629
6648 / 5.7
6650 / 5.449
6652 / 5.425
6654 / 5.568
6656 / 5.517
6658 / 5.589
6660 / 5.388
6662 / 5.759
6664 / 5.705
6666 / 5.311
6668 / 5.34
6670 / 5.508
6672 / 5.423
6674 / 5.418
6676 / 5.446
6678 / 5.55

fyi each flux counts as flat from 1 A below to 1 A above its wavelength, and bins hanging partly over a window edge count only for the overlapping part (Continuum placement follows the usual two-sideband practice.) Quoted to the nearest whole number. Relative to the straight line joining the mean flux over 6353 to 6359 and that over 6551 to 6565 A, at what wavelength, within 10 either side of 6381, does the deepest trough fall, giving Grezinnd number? 6374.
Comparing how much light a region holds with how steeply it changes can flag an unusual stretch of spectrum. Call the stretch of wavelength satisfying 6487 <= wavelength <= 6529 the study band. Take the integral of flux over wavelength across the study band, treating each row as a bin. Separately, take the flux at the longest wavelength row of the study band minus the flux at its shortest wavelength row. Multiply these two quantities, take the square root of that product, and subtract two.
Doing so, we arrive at 10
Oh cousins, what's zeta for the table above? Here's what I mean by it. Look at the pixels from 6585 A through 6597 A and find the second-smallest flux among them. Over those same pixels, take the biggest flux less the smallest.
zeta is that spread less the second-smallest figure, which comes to -5.2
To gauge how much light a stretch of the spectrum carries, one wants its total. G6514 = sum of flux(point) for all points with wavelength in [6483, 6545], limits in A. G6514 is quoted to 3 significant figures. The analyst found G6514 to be 168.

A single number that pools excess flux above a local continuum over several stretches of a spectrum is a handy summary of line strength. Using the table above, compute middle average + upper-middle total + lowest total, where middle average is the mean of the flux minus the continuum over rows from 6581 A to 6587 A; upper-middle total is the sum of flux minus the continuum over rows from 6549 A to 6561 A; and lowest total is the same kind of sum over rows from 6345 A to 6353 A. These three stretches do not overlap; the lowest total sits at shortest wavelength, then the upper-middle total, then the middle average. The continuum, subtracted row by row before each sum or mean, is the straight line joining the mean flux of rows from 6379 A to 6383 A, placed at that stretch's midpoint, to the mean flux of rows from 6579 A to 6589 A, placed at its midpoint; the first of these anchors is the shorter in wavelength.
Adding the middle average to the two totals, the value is 2.8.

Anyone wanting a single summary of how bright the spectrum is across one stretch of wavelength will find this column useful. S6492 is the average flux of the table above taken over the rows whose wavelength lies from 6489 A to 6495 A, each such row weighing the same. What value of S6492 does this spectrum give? 5.55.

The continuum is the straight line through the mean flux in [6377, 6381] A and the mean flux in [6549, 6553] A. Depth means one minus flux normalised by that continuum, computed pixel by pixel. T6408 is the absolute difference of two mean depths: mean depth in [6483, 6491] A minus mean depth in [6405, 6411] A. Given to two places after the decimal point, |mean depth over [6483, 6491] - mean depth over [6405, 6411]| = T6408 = 0.01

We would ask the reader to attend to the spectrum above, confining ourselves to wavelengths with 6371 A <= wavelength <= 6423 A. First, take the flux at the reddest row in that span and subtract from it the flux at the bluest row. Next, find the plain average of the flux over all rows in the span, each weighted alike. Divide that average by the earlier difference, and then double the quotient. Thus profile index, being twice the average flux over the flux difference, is 191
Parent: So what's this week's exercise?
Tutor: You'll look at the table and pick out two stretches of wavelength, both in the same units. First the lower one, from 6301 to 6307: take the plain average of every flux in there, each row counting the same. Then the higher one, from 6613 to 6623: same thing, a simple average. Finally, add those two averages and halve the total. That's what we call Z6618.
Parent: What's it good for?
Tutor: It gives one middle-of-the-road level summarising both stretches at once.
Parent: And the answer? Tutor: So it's 5.41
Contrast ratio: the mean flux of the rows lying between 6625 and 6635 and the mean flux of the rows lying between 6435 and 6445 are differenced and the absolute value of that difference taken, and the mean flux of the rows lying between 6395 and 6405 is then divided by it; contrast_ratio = 13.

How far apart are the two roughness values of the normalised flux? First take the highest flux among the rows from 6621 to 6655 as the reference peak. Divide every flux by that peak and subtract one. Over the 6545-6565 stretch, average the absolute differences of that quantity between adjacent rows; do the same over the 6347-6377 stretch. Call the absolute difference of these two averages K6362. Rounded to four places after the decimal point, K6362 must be 0.0094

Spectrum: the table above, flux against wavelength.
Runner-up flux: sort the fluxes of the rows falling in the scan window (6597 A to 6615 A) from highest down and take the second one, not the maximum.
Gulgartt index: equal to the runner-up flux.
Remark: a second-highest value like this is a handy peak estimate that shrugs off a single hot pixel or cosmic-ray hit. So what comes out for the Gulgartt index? 5.653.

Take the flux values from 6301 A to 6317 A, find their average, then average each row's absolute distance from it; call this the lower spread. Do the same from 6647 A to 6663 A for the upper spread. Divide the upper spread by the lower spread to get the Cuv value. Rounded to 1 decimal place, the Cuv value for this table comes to 0.4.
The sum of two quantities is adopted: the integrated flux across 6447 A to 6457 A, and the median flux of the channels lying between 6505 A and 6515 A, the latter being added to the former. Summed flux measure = 58.8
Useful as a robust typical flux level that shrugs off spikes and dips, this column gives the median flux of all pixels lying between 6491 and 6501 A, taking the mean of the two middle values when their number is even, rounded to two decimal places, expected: 5.61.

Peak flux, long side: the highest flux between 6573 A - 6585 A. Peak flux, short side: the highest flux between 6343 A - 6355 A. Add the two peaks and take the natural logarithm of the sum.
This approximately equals 2.47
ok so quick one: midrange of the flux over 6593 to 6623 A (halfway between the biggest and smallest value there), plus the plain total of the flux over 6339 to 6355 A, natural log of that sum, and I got 3.9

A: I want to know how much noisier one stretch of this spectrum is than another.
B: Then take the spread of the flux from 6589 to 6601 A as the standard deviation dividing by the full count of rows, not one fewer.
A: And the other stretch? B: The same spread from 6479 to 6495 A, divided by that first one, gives 2.6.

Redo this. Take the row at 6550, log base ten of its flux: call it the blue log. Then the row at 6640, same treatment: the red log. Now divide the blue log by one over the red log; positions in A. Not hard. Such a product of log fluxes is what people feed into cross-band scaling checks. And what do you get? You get 0.570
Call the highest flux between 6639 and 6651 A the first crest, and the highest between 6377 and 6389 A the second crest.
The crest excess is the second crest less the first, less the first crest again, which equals -5.38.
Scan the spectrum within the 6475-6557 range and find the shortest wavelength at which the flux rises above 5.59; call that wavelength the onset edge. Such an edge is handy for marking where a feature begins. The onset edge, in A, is 6478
